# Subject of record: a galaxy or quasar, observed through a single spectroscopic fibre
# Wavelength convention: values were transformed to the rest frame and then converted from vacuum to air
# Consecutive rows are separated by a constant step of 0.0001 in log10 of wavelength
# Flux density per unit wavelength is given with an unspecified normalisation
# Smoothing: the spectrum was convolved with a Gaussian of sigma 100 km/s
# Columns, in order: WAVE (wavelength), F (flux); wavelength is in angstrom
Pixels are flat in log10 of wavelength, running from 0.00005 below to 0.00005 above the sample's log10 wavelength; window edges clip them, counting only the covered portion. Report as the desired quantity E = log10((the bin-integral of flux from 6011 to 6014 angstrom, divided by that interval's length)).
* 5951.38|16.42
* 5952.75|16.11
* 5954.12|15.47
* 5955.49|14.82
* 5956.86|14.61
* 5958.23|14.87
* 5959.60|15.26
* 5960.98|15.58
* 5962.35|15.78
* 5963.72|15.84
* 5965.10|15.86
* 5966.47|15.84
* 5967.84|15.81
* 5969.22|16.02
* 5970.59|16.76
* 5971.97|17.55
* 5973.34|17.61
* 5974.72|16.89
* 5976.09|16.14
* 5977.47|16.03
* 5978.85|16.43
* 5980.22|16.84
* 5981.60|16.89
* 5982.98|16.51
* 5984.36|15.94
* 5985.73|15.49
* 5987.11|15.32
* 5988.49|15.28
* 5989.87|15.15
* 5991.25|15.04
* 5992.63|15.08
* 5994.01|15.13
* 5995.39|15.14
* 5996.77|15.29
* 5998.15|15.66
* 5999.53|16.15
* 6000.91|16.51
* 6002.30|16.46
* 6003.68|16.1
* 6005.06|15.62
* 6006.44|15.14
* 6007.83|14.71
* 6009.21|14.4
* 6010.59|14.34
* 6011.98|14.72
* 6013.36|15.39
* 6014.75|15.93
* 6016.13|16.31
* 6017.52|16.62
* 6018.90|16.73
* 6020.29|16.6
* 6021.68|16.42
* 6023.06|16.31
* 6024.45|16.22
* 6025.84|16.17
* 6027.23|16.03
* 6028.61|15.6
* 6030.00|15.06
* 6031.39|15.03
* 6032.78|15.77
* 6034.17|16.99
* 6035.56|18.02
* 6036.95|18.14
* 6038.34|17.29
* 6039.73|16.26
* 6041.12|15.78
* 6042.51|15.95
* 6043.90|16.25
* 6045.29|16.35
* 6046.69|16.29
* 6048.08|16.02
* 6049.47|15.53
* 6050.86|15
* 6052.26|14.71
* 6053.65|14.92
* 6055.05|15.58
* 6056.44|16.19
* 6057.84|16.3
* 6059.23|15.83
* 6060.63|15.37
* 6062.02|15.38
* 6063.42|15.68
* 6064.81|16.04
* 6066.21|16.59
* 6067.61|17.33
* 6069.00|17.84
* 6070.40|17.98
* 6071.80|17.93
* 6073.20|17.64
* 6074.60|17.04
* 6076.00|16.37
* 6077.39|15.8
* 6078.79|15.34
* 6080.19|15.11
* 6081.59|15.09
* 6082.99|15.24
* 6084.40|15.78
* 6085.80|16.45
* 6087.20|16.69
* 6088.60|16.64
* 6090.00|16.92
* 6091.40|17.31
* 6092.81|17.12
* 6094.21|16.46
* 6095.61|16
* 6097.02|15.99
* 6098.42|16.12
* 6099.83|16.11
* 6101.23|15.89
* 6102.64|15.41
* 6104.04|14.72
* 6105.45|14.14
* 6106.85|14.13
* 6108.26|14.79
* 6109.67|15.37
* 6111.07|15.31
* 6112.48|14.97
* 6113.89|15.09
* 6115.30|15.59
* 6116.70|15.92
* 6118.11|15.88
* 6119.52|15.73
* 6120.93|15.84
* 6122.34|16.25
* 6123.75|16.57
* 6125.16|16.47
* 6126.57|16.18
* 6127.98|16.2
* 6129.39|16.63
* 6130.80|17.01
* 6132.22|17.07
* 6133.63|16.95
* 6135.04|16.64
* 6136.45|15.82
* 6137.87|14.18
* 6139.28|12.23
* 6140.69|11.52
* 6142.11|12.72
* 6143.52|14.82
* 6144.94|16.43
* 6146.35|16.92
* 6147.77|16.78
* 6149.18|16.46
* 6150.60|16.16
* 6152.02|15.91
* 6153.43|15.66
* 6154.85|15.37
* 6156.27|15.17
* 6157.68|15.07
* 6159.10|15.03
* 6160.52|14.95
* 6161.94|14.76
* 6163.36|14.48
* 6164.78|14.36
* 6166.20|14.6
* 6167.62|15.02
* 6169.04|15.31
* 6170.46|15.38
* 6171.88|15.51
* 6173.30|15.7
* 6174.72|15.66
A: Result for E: 1.18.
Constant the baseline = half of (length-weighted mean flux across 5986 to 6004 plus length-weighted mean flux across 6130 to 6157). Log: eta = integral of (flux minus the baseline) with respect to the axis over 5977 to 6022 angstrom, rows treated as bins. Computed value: 10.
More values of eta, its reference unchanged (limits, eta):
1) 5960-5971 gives 4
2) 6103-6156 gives 1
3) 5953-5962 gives -3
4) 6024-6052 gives 18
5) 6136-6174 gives -18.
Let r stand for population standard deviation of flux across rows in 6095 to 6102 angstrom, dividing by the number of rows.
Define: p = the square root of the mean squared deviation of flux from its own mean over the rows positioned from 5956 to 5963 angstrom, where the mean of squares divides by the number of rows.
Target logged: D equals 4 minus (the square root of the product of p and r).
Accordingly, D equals 3.81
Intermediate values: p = 0.43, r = 0.1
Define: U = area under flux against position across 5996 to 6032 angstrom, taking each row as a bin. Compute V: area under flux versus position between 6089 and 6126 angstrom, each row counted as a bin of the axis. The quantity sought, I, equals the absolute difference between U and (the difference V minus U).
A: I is 550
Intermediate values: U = 567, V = 584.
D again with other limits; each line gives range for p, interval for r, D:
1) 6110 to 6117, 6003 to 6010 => 3.54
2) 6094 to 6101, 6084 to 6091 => 3.74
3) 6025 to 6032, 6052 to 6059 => 3.45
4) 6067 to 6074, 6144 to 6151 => 3.75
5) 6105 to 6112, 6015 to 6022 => 3.71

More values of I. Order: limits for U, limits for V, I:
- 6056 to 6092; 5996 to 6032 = 612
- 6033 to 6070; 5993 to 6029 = 634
